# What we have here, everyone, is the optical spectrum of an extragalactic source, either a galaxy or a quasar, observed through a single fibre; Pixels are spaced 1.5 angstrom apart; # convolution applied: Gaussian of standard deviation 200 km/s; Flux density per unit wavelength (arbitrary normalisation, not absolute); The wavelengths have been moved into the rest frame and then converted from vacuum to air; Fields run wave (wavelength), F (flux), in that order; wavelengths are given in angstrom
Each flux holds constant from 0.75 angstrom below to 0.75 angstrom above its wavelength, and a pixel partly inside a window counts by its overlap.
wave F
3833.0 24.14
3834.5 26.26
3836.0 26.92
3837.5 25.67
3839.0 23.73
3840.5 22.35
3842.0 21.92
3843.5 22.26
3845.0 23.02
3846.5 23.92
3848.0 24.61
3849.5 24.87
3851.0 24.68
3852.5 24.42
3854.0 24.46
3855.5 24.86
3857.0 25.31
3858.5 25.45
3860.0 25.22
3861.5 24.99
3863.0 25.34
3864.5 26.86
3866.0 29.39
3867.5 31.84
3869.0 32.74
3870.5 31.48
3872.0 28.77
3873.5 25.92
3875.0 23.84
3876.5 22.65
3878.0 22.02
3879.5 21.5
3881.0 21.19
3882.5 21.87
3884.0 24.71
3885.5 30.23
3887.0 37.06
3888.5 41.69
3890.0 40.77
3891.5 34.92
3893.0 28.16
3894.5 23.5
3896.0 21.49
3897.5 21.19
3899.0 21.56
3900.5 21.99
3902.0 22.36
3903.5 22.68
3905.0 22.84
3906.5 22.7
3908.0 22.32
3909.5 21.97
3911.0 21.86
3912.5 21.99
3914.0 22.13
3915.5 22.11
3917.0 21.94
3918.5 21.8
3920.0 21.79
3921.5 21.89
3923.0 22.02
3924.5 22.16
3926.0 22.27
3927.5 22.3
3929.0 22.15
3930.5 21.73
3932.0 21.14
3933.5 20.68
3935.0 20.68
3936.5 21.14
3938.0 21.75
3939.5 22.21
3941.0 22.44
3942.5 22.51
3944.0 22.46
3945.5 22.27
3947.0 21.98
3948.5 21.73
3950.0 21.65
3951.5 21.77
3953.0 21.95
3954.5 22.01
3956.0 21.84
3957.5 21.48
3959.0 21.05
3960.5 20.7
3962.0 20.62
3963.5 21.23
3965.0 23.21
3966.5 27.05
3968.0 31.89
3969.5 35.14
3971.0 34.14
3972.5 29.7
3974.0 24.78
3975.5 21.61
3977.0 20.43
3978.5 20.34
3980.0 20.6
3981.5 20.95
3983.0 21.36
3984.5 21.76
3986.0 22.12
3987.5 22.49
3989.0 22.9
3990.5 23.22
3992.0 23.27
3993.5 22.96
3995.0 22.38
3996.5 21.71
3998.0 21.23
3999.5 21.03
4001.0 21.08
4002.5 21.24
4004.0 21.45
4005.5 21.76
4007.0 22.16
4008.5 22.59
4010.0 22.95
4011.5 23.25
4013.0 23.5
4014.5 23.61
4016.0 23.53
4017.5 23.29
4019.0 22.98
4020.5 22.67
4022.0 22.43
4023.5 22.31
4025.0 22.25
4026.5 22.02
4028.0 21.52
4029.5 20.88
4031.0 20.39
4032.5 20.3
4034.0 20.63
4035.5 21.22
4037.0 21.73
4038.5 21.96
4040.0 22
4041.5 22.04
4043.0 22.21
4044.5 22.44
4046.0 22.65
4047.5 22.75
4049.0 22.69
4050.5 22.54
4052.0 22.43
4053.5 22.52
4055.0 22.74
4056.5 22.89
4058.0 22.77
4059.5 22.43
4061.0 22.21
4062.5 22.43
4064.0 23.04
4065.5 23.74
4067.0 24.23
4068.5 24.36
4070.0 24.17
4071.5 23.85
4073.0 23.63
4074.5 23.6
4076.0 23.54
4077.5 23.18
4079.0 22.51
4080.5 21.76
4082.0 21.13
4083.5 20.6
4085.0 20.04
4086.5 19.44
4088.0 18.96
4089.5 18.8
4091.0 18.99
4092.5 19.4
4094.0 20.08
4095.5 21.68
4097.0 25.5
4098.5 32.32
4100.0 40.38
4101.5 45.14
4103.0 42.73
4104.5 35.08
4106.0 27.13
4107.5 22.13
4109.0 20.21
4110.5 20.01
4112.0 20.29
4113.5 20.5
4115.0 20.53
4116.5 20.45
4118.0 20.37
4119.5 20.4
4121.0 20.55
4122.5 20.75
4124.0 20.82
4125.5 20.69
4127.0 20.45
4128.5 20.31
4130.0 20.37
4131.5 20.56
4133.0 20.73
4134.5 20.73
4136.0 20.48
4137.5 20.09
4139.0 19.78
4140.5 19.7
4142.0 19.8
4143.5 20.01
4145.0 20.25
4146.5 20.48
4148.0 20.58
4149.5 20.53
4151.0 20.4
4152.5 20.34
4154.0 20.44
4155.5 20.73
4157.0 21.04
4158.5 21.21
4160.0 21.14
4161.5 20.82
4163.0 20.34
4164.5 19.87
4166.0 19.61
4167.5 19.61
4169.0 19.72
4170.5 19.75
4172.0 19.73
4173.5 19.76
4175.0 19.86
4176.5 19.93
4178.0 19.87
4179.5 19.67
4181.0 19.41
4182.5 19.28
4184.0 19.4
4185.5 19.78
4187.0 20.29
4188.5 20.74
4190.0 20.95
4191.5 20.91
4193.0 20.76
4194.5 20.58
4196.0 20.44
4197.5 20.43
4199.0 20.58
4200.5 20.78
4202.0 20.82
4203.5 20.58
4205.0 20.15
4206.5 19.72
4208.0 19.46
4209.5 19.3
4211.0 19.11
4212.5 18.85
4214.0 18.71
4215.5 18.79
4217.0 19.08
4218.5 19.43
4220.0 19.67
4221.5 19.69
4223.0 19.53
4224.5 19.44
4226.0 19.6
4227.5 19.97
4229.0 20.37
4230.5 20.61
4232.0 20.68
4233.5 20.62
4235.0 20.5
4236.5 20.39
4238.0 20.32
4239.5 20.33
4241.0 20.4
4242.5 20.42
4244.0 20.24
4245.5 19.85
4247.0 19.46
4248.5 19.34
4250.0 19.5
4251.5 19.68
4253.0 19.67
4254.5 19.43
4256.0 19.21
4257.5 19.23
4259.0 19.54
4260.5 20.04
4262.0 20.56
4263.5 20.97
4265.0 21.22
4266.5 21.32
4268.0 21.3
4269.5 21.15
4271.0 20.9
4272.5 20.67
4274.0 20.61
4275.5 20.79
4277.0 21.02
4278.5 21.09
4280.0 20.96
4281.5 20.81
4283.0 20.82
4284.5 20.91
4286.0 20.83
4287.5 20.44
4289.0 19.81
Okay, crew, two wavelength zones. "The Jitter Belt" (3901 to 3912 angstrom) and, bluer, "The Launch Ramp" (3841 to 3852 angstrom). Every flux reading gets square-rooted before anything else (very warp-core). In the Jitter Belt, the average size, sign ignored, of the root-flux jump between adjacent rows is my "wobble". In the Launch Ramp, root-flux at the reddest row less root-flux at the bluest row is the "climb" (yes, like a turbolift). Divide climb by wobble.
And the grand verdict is 11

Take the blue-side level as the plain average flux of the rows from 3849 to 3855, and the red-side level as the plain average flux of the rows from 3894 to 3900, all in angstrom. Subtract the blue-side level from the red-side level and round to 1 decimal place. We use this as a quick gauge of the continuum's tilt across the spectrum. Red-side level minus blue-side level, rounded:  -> -2.7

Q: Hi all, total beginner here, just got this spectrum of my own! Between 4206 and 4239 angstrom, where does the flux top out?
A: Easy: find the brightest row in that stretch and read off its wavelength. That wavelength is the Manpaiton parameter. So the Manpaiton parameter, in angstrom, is 4232.0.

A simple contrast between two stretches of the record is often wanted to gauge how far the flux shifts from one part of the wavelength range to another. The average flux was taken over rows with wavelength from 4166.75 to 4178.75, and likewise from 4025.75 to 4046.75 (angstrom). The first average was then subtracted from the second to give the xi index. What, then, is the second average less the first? 1.8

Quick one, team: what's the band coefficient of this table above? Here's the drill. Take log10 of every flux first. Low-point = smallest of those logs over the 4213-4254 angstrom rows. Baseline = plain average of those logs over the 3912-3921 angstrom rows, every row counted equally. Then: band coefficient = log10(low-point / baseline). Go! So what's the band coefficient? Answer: -0.023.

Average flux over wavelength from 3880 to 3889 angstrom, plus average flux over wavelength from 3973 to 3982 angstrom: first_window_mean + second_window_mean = 51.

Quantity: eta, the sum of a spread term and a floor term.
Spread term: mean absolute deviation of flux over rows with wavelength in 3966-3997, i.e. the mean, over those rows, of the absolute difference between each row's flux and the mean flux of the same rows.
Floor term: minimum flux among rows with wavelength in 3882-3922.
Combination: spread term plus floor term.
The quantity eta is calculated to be 24.7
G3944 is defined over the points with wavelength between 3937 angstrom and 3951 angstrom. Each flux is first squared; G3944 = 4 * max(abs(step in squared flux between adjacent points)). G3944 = 81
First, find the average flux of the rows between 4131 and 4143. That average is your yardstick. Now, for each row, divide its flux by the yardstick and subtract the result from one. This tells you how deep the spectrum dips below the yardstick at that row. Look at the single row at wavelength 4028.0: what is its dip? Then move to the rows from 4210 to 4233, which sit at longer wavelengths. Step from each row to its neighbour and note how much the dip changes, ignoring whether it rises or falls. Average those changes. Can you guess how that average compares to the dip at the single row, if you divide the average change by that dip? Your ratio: -0.2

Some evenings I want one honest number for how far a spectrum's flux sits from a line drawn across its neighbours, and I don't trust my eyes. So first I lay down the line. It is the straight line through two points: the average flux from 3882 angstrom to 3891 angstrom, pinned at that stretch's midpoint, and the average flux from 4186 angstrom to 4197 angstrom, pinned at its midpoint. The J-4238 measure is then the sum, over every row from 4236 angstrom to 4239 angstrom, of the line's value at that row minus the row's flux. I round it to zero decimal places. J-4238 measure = -3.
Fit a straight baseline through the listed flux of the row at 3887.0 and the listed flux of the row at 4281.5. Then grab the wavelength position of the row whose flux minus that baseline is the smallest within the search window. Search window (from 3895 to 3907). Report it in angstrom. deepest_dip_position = 3897.5 angstrom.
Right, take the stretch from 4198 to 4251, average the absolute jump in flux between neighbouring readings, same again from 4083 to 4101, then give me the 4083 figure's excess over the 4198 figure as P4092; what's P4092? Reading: 1.93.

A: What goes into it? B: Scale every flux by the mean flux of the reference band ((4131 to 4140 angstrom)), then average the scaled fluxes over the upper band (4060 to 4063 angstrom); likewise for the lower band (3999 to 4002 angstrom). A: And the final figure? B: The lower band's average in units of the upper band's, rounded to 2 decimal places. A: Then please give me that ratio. 0.94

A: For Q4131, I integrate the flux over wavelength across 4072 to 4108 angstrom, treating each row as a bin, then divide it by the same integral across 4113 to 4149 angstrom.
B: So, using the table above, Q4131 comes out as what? 1.24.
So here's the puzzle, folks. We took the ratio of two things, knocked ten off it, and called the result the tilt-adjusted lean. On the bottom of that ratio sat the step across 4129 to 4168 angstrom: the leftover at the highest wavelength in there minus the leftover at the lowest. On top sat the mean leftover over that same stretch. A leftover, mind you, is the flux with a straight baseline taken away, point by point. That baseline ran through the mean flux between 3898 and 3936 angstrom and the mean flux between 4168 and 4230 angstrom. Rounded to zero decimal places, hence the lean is -10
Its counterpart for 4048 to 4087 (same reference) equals -11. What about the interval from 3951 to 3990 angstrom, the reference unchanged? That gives -9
